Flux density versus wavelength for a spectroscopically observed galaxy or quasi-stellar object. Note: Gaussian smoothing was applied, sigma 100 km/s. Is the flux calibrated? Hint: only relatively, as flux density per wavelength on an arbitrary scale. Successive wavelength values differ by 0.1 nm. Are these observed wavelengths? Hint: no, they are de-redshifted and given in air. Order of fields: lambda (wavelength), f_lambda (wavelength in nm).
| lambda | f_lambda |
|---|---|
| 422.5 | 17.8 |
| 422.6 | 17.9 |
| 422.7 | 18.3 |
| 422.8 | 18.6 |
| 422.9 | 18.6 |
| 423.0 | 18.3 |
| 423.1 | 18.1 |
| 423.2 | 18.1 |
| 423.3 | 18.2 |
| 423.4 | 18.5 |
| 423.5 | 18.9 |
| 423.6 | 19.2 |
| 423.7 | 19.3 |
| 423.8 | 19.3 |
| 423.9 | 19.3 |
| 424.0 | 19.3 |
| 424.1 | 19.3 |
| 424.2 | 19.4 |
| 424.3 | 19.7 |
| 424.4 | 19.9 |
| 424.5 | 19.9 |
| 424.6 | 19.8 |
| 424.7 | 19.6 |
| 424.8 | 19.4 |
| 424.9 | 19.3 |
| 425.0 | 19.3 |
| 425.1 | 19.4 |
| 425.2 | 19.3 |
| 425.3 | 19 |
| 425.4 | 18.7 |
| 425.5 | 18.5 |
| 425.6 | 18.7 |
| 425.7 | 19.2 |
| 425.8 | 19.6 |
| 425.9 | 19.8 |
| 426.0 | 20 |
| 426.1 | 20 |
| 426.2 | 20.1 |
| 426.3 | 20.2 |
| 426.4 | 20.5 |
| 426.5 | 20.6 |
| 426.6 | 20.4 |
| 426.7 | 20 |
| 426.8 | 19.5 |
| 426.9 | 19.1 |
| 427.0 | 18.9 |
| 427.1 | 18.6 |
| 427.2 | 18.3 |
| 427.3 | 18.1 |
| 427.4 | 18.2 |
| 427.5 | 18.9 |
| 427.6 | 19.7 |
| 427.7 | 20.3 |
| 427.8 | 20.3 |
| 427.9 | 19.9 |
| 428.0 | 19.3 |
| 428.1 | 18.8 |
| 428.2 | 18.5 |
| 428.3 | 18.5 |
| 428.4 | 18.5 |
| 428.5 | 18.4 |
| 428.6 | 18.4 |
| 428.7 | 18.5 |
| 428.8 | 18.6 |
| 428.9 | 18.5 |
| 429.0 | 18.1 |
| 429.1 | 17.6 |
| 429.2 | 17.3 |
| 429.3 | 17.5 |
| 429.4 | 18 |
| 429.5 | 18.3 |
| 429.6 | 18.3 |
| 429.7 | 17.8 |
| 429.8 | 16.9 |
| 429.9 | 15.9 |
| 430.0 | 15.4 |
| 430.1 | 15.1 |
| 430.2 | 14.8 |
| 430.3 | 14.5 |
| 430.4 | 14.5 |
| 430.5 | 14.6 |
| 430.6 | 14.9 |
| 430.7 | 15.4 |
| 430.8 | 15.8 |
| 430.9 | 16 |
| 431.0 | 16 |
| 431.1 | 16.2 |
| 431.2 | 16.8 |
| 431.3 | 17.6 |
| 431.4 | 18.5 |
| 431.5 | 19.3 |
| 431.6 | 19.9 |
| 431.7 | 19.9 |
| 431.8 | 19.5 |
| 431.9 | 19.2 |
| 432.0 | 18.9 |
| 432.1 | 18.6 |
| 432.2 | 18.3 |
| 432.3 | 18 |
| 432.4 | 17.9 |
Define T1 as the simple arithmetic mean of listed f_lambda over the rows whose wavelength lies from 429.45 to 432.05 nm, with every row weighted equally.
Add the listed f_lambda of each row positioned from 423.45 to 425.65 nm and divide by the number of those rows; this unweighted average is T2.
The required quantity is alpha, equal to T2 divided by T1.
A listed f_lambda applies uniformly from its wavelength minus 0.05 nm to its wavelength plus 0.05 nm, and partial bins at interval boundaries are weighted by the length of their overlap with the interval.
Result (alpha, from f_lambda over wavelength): 1.14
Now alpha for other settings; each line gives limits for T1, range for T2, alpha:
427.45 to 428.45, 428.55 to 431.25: 0.86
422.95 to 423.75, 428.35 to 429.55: 0.98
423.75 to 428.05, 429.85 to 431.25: 0.79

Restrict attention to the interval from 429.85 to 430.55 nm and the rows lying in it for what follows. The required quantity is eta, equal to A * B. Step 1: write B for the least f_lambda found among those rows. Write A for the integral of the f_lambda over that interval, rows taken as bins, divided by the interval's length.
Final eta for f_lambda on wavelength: 217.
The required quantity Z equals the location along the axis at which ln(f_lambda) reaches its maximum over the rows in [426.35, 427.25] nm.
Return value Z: 426.5 nm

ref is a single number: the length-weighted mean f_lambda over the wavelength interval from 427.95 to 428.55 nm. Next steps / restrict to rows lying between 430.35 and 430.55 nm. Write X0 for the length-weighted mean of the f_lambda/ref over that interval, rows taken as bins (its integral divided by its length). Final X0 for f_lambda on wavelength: 0.779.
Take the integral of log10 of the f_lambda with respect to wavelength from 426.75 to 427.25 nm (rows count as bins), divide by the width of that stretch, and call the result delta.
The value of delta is 1.28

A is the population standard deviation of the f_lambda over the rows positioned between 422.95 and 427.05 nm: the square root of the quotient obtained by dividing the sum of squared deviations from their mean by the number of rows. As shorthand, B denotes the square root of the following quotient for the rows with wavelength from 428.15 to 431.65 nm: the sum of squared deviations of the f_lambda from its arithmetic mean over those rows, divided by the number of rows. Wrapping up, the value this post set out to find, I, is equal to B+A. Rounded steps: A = 0.6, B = 1.5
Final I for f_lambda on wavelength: 2.16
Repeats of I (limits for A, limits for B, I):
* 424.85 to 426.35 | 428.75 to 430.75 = 2.04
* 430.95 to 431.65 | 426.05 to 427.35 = 2.25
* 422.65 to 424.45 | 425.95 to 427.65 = 1.38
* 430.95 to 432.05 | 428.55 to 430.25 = 2.63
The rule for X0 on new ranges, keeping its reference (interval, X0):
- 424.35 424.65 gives 1.064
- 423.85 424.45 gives 1.044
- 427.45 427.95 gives 1.062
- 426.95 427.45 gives 0.987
